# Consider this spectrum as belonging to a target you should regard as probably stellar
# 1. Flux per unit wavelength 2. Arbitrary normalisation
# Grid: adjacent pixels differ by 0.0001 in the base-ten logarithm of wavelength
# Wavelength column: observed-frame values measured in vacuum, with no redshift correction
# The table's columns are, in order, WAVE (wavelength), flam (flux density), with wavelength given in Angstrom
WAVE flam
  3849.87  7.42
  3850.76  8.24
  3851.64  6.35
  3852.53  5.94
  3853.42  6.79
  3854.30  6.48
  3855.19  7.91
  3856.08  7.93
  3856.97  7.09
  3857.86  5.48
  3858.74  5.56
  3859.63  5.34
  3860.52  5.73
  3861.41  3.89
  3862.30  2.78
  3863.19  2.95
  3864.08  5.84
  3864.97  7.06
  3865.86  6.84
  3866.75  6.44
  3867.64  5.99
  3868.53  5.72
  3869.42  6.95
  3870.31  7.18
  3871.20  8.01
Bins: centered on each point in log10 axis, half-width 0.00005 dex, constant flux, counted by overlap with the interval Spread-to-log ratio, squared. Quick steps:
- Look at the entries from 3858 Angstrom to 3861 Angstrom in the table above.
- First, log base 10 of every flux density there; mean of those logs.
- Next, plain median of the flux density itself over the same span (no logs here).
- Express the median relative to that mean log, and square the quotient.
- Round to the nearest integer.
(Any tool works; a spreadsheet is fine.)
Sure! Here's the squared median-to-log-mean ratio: 56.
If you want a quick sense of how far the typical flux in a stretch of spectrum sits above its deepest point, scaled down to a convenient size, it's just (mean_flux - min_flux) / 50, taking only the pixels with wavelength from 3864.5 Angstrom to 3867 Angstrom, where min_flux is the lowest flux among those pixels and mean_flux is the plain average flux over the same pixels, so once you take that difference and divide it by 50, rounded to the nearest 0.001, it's 0.007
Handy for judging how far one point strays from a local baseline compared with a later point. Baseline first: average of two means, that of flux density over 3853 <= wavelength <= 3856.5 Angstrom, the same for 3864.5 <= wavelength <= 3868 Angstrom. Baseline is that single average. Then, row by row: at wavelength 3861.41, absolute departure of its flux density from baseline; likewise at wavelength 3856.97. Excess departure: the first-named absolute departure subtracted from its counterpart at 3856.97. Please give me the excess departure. -2.9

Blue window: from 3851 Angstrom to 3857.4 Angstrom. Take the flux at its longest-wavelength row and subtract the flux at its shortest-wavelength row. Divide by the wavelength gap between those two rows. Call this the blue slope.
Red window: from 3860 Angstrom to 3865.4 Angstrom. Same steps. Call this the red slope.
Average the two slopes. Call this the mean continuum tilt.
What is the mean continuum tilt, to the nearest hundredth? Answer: 0.22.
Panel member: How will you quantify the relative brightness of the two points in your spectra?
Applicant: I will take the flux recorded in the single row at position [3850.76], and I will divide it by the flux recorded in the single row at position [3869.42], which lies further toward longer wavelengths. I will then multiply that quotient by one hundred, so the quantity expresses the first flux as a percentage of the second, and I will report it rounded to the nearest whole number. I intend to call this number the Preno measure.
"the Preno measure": 119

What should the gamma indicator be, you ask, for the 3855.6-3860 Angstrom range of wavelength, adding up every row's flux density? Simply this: 31.4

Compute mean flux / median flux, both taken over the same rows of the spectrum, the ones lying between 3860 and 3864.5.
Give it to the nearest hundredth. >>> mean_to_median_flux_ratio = 1.09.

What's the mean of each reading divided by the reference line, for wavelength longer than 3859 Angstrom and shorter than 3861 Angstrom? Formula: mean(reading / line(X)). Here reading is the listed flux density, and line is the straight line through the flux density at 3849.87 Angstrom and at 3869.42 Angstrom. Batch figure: 0.77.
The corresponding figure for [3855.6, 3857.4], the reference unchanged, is 1.03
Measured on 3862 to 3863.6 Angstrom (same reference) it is 0.40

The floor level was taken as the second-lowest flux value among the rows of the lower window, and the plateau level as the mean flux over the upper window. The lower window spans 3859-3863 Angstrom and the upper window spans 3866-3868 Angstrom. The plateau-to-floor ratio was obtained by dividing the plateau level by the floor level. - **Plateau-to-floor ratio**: 1.6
